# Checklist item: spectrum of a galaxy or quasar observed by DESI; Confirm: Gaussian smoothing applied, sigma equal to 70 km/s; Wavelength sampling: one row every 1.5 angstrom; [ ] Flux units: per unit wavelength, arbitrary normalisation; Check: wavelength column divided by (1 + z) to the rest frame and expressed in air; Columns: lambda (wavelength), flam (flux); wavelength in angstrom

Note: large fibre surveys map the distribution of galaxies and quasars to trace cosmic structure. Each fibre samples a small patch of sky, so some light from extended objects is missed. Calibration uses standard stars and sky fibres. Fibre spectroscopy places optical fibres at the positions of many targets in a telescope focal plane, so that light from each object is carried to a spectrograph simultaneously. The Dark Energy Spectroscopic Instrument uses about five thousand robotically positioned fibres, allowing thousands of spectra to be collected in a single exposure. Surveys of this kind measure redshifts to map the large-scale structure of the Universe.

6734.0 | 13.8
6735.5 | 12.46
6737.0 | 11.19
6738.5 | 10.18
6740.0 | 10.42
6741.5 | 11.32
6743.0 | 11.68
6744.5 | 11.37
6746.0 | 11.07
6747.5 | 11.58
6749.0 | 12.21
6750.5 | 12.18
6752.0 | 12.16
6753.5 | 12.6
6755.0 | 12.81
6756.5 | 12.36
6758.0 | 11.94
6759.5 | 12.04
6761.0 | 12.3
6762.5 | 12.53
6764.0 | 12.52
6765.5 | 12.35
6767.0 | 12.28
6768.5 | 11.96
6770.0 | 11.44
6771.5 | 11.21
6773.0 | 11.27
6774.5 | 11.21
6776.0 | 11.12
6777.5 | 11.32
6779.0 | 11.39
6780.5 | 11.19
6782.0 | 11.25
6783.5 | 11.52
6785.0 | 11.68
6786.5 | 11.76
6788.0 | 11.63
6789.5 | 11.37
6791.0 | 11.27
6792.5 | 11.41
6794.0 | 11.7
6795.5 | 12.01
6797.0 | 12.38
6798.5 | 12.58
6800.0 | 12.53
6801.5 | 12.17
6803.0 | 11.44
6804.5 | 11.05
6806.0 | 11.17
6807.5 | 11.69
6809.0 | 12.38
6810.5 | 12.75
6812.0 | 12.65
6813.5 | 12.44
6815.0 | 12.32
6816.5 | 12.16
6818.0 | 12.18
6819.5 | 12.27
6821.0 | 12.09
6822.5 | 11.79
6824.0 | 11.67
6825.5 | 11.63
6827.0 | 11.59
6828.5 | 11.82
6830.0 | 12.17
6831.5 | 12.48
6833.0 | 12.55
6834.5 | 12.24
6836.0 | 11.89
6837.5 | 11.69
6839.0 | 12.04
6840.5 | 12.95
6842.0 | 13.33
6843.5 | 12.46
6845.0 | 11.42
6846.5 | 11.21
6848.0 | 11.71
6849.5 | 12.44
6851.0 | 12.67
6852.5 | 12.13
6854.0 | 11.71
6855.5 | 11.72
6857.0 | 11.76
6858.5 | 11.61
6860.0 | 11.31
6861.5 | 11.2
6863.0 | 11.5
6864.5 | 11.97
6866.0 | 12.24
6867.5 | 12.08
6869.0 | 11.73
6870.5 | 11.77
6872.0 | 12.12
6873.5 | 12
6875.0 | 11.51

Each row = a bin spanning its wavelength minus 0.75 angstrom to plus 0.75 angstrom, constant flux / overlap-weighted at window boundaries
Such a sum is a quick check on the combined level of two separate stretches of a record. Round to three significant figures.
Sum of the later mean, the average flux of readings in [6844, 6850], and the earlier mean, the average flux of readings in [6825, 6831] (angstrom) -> 23.5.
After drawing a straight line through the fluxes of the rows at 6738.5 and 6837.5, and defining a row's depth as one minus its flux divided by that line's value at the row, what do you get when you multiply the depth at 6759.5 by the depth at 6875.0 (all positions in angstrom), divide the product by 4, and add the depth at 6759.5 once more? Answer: -0.149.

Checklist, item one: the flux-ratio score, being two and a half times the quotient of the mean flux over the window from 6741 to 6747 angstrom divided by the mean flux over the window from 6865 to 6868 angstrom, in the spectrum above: 2.34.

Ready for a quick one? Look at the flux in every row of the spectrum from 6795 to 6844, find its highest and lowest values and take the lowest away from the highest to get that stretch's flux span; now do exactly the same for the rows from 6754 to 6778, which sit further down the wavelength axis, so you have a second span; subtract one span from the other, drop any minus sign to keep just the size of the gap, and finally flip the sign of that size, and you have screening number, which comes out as -0.6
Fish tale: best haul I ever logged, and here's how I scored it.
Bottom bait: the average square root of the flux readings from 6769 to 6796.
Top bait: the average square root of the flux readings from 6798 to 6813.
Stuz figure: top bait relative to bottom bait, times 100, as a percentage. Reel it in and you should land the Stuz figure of 103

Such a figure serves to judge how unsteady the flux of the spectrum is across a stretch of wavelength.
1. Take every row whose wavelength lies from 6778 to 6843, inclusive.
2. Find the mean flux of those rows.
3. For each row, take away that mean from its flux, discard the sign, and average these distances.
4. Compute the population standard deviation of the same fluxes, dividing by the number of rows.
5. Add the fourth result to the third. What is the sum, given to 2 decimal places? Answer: 0.96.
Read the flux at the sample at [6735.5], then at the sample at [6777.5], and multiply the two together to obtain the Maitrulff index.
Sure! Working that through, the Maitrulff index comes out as 141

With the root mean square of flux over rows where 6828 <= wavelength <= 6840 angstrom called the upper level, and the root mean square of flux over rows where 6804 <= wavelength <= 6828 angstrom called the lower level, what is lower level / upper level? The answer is 0.99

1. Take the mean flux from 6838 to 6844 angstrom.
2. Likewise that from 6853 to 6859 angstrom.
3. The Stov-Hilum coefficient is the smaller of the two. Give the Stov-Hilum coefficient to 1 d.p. 11.7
